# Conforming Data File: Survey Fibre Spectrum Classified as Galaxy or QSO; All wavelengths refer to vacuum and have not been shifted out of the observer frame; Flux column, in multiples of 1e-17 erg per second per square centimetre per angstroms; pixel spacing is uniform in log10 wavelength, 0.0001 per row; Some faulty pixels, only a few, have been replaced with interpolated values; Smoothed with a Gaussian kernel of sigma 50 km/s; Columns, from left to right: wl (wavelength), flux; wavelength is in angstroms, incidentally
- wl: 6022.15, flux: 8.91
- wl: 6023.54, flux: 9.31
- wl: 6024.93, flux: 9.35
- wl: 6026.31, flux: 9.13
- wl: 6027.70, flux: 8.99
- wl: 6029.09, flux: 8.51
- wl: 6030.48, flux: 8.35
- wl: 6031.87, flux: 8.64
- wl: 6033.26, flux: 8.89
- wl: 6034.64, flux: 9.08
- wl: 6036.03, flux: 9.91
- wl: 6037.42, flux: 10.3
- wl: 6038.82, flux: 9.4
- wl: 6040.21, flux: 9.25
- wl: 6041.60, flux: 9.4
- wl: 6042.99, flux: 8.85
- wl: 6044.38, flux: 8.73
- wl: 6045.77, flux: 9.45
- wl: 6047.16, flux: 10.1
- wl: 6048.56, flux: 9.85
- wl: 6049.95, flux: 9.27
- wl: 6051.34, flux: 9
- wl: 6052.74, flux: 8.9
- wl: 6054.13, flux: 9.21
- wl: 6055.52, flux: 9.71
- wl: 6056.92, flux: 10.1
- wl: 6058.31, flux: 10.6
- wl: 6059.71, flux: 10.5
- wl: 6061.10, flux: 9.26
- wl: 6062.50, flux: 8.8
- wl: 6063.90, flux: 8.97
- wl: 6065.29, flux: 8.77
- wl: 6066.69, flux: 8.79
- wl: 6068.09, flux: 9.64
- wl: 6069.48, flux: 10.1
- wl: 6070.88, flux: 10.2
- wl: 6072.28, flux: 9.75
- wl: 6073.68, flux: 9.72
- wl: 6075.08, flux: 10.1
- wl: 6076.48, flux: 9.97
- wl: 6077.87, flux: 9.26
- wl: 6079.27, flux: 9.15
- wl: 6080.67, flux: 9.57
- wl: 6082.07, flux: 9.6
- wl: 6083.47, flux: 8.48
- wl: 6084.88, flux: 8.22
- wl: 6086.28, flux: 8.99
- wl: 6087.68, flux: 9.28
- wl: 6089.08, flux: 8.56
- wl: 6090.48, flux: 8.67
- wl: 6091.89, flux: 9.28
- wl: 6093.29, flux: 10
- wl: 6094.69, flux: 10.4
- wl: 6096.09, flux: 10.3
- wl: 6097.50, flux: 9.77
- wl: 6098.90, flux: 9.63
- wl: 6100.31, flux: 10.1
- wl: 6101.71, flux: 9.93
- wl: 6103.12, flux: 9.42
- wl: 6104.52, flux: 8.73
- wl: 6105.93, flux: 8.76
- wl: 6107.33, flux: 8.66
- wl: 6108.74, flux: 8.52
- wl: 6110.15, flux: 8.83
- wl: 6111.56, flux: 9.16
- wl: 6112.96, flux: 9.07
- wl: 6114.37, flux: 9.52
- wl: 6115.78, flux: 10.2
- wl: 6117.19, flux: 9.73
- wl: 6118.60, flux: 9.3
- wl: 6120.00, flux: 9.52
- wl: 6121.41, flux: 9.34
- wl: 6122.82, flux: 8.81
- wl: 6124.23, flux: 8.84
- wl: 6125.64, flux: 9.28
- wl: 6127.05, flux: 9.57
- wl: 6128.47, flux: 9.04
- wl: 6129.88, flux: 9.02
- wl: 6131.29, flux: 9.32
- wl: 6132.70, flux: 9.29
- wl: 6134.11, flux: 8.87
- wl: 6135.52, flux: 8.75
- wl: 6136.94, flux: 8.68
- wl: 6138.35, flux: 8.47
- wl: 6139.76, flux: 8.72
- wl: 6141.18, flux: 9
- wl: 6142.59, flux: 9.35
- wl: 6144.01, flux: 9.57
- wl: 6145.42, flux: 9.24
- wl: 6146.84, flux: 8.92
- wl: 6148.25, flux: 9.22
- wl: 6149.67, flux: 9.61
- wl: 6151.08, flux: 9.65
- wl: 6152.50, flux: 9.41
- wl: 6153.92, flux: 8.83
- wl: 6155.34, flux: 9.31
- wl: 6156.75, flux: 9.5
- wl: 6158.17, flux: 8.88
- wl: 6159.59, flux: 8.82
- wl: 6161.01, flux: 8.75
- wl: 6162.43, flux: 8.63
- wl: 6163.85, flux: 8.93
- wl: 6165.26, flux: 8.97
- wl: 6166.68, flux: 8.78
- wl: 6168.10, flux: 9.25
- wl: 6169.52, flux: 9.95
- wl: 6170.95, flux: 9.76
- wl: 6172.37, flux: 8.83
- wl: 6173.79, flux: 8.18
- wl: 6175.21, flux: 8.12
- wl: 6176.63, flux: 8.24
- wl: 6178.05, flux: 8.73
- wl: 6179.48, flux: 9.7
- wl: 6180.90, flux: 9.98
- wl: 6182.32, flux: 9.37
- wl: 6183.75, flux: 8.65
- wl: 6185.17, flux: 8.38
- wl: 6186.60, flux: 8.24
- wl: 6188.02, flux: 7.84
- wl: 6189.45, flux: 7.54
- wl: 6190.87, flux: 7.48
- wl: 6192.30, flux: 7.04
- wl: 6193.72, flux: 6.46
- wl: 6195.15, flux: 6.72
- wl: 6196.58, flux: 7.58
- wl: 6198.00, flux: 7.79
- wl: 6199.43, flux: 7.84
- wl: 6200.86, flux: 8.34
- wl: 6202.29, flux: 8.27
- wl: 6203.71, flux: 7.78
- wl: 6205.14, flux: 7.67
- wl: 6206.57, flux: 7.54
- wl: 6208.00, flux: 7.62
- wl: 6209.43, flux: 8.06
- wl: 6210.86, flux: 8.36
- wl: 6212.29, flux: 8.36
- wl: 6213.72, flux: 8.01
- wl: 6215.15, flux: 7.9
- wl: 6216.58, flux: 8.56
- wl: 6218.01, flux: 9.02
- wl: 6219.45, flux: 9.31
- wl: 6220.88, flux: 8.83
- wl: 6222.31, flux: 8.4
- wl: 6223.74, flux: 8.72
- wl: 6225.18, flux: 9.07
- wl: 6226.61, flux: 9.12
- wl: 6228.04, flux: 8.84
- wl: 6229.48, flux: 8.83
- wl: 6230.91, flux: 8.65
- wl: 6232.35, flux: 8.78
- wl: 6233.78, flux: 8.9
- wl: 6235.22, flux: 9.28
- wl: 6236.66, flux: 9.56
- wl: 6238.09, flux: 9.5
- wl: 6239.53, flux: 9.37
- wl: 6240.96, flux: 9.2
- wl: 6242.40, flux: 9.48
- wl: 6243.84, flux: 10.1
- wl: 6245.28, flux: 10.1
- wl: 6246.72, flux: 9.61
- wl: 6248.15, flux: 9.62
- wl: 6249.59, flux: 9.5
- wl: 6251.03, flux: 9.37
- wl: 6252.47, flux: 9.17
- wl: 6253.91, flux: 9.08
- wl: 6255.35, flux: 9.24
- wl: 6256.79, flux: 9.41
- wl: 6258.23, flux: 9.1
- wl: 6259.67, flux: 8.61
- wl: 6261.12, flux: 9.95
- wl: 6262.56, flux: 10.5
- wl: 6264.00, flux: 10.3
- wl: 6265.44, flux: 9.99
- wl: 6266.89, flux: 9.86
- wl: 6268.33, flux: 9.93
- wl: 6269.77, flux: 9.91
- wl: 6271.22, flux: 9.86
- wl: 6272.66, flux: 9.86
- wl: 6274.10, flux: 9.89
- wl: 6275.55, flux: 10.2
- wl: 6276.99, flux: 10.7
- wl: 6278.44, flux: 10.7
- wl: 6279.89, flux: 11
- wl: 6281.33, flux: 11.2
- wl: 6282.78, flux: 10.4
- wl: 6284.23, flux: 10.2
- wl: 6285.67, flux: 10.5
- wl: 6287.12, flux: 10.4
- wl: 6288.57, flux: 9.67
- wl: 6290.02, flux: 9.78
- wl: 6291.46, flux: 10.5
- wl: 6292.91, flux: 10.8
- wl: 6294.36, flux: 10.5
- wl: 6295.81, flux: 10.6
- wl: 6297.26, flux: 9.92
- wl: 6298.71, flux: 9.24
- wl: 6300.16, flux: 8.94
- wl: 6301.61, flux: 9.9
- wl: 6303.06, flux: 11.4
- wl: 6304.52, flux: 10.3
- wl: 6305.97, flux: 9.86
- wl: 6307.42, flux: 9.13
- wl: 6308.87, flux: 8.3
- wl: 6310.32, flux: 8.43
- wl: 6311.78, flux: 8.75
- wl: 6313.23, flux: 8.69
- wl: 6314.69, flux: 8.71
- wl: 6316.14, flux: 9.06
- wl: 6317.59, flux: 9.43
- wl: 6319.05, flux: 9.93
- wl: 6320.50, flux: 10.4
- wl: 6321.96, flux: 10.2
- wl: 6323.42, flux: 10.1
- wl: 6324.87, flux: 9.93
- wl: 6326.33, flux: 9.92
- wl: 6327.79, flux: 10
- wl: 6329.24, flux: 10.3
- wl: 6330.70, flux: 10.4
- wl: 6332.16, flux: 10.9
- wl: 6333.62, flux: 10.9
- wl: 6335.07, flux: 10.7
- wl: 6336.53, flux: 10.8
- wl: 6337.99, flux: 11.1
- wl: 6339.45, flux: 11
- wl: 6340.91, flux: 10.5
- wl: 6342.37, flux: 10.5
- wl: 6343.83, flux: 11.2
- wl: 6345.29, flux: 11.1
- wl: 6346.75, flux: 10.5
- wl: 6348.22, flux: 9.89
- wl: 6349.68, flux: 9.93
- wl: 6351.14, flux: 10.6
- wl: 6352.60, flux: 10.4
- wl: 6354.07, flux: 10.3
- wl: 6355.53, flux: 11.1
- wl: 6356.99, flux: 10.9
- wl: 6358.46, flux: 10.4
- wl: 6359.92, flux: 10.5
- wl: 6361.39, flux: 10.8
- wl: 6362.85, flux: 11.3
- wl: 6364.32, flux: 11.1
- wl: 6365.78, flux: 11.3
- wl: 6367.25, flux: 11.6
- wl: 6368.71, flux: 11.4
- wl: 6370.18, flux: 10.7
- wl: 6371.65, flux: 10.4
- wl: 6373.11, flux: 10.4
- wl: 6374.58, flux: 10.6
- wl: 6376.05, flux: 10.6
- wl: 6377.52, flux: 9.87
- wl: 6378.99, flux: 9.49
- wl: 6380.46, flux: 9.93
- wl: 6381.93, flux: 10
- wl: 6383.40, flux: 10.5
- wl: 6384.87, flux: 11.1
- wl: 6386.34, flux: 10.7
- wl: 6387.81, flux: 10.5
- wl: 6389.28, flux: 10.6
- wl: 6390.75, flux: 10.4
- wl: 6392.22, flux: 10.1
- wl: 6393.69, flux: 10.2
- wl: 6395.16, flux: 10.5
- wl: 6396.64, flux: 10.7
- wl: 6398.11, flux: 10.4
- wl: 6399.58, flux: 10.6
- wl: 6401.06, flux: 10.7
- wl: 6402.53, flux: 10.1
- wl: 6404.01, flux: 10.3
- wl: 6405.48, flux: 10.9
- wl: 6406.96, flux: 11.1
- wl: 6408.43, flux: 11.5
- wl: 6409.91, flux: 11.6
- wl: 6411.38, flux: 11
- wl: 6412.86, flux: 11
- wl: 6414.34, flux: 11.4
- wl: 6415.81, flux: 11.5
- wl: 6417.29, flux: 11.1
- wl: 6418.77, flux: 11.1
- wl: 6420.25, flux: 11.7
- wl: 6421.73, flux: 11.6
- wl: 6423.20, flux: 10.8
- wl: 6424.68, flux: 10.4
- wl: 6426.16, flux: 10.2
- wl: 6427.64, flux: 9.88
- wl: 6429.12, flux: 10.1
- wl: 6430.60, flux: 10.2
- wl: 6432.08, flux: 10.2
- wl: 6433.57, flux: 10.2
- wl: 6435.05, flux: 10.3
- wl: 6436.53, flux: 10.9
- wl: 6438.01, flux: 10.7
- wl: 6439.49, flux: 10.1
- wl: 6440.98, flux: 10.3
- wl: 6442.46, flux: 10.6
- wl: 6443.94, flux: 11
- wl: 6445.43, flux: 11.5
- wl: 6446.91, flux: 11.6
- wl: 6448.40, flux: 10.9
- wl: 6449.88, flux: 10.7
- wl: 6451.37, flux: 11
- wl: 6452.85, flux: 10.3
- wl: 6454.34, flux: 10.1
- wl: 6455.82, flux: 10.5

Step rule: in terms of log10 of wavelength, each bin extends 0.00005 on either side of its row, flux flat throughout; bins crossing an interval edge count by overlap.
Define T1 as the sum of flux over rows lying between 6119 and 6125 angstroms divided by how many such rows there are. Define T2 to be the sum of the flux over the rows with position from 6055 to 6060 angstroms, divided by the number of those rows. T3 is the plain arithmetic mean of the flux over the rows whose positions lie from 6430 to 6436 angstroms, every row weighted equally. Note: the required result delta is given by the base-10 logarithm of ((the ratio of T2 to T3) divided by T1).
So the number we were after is -0.96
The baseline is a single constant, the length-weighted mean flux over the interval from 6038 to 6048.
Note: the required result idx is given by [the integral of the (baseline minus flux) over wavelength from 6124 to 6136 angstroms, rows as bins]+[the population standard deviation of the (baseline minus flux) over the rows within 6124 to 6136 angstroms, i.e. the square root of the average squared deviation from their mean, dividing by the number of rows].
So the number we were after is 3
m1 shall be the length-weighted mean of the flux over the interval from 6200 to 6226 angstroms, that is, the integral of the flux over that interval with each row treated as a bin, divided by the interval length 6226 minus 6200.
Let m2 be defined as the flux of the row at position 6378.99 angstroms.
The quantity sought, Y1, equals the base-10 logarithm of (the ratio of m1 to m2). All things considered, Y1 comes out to -0.057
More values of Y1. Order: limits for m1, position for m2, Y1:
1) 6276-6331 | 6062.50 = 0.053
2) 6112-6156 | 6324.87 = -0.033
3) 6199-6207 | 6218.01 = -0.056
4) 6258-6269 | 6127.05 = 0.011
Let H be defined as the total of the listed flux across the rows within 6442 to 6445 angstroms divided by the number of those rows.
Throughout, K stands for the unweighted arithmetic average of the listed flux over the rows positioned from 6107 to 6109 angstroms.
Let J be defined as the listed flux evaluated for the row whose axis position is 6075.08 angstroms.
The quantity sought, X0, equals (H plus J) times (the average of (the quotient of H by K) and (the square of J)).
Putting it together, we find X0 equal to 1079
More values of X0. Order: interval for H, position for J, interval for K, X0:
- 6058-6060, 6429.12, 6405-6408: 1063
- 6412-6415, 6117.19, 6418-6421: 1001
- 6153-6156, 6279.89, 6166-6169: 1224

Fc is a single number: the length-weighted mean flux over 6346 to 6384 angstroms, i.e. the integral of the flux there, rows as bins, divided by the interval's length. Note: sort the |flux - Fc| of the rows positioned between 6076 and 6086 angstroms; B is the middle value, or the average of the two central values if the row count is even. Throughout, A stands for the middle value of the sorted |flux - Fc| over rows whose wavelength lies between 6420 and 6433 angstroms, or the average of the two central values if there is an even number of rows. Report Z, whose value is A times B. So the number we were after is 0.46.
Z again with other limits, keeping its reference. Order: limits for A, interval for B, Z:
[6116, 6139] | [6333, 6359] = 0.42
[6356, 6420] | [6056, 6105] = 0.34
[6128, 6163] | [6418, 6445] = 0.55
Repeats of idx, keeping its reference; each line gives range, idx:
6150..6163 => 3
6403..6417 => -25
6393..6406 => -15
